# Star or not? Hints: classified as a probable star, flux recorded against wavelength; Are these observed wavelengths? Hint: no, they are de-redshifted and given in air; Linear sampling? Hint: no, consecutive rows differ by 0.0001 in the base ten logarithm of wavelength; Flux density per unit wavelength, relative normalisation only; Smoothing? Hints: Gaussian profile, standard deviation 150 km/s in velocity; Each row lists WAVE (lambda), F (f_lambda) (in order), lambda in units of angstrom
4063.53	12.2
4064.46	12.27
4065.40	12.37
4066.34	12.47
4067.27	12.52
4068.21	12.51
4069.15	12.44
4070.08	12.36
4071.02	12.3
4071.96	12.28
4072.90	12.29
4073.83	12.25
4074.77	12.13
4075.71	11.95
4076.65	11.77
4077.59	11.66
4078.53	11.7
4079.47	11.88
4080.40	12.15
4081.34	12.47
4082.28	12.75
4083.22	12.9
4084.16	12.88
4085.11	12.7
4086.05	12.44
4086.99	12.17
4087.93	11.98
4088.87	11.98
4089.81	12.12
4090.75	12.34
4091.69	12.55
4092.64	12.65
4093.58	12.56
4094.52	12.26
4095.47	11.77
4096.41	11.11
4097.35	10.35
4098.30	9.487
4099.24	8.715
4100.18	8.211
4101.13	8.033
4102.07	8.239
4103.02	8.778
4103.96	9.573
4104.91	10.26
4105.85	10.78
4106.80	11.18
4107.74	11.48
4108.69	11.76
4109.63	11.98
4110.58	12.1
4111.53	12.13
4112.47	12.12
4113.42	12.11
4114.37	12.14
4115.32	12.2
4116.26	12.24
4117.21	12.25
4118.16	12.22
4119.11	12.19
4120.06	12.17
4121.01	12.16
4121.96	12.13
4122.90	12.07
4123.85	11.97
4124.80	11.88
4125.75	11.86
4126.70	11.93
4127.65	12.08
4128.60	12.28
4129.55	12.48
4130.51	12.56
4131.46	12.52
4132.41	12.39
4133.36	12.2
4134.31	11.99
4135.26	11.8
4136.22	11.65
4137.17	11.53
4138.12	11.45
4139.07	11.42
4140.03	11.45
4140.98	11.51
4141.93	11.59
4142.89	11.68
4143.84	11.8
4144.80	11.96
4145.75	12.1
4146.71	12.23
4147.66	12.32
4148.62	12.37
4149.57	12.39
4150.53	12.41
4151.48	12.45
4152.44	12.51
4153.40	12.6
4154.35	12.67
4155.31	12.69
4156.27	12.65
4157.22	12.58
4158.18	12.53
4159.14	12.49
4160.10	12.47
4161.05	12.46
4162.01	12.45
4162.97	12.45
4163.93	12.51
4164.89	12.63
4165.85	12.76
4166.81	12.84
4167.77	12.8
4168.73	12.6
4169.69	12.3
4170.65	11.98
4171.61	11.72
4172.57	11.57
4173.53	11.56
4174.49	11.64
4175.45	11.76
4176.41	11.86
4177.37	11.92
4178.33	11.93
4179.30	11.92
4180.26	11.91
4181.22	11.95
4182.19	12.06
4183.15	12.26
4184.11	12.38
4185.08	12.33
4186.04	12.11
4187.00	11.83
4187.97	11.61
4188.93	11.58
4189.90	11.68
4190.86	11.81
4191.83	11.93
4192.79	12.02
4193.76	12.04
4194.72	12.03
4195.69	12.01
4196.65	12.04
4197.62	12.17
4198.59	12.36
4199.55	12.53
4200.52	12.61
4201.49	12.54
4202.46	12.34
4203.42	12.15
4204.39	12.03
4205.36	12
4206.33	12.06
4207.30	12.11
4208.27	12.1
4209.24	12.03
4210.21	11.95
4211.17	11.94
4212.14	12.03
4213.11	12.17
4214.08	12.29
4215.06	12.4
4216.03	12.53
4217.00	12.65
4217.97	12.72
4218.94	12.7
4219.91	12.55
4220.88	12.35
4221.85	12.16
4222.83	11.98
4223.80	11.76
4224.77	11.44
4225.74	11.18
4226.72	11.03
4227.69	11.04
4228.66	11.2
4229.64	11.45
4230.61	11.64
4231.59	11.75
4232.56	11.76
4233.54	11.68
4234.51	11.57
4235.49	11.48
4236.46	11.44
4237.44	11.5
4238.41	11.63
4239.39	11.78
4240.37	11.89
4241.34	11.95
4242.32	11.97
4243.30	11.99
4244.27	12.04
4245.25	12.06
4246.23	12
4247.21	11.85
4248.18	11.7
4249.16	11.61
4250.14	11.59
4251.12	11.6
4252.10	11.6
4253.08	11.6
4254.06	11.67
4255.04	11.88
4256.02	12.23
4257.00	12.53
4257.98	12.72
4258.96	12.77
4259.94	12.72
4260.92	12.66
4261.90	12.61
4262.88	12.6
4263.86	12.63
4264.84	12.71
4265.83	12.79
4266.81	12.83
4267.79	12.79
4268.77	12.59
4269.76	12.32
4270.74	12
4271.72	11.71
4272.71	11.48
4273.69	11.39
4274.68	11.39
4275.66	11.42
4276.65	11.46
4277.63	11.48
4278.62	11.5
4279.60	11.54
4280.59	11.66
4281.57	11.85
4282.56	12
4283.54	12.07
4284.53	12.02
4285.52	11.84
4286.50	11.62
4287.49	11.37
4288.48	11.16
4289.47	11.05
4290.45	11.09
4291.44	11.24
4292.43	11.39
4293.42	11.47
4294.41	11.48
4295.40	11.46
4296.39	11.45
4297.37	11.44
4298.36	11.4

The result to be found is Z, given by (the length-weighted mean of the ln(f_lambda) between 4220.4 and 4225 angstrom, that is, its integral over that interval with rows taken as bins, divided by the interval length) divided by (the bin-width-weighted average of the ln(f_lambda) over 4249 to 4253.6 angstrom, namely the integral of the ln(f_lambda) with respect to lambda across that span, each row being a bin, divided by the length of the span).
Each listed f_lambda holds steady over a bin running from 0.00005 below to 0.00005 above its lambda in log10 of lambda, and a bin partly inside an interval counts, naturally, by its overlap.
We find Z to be 1.014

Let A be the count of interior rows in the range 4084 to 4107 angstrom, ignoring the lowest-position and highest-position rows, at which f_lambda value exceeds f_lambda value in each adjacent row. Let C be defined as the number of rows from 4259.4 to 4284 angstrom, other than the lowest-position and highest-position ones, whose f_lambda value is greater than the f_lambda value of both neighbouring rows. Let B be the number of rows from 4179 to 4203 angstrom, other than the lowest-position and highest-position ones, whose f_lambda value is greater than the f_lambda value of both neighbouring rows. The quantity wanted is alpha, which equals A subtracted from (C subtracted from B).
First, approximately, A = 1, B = 3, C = 1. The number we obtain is 1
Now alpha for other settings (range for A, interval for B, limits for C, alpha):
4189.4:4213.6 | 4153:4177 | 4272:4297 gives -3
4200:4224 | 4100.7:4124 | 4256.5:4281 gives -2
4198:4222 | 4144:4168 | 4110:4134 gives -4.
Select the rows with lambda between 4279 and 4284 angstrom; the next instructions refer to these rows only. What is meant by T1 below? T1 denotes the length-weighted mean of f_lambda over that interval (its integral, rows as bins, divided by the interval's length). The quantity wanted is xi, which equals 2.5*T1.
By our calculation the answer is 29.6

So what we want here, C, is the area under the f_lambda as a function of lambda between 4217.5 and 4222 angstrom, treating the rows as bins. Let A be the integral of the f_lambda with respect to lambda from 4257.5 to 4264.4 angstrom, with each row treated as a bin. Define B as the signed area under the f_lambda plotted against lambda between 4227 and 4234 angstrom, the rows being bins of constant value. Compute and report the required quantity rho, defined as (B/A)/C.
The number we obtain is 0.016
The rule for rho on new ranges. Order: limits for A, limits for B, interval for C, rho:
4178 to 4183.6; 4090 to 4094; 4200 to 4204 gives 0.015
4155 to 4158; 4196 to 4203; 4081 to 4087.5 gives 0.028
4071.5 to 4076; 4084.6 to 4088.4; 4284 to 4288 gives 0.018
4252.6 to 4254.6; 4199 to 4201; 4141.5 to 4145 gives 0.026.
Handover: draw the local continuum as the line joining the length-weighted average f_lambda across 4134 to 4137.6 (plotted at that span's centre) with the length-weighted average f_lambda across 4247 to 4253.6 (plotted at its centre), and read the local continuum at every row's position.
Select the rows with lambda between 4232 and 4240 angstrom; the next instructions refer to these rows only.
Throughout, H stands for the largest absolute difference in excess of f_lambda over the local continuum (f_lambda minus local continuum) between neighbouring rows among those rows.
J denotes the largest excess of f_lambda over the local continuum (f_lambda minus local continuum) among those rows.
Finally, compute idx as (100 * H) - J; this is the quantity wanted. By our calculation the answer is 15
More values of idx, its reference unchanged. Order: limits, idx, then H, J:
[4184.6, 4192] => 27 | 0.28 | 0.64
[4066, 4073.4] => 7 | 0.08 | 0.75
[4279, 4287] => 21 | 0.22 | 0.45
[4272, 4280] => 9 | 0.09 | -0.08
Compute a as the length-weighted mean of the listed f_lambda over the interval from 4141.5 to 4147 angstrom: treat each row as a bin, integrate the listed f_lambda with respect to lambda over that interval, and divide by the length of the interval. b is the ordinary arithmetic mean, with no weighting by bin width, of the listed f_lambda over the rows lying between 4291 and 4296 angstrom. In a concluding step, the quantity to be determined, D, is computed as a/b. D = 1.04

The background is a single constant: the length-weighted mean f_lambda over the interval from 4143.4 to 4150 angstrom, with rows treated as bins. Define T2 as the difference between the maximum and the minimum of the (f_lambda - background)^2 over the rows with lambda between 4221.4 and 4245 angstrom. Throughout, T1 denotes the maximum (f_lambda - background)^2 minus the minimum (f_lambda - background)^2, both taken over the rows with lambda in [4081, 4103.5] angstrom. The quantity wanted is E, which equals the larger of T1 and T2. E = 17.1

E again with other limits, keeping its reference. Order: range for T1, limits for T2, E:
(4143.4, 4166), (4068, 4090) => 0.5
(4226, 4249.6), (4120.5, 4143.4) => 1.3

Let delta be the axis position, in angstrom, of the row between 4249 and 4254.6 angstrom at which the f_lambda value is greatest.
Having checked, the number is 4254.06 angstrom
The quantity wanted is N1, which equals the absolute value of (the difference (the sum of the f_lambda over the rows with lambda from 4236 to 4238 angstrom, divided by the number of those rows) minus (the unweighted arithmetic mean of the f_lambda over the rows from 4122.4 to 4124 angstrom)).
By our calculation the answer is 0.55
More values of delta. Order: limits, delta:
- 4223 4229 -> 4223.80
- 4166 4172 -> 4166.81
